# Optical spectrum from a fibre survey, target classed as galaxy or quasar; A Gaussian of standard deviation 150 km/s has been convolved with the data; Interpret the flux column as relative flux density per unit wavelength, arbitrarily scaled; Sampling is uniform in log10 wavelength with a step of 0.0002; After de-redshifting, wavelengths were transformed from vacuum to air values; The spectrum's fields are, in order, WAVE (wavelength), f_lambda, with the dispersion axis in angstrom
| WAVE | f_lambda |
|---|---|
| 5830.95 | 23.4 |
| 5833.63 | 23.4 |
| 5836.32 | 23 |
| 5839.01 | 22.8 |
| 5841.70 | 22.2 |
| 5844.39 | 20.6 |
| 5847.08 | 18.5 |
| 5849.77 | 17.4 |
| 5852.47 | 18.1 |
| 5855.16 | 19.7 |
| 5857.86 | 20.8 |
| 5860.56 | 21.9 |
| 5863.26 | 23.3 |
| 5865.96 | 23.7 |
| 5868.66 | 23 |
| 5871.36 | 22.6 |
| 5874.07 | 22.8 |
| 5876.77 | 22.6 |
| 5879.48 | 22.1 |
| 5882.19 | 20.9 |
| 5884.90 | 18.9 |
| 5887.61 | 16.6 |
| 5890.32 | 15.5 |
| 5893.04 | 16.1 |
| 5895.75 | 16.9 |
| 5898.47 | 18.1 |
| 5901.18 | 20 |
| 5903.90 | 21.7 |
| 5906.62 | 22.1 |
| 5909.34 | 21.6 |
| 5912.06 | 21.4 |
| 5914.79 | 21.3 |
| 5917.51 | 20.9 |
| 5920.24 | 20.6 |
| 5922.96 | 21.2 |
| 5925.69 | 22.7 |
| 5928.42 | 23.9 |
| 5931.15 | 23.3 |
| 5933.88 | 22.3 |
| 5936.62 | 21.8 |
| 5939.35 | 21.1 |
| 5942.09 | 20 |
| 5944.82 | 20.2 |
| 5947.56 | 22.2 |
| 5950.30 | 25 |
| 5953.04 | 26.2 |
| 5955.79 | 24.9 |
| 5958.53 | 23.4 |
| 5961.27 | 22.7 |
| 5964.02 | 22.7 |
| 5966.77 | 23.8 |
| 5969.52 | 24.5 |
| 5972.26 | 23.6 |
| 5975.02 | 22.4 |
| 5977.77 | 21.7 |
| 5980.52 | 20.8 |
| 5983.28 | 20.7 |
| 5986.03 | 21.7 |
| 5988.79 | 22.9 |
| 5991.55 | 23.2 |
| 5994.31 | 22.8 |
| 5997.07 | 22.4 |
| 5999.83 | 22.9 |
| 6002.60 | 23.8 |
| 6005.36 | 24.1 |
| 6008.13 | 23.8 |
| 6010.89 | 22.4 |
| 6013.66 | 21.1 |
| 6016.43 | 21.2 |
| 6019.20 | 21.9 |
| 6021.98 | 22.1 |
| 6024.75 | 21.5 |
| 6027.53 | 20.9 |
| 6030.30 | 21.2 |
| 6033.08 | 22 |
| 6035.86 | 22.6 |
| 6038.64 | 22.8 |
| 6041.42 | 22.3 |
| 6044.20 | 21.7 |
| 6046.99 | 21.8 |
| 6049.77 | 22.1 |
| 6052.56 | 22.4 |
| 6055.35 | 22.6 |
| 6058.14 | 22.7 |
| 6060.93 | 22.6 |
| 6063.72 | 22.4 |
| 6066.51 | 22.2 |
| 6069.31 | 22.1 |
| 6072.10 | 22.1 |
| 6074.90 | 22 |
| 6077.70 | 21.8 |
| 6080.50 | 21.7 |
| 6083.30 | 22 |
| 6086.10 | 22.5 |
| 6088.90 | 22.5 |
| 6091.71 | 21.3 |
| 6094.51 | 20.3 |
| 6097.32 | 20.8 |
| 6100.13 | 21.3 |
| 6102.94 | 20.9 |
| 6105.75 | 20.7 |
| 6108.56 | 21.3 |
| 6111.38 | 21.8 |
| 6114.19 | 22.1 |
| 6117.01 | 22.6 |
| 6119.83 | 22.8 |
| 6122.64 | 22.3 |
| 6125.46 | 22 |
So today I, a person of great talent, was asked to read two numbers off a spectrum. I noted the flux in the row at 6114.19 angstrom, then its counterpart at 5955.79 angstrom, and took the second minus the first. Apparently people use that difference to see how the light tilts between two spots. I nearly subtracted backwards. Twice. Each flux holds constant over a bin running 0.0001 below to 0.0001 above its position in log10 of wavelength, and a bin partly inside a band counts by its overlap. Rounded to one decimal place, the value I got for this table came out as 2.8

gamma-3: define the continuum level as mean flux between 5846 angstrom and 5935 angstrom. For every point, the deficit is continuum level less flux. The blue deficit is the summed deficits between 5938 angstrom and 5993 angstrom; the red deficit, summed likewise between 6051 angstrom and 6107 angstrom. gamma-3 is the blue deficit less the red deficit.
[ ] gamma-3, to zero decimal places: -17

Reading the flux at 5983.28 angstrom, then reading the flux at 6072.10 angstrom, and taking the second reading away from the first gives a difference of -1.4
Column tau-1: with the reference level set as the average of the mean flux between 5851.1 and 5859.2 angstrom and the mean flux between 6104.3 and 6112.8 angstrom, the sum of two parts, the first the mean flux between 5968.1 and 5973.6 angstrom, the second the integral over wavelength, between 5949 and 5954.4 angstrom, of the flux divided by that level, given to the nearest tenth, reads 30.9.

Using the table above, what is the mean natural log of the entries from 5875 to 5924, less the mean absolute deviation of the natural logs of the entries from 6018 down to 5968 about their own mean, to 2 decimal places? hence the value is 2.94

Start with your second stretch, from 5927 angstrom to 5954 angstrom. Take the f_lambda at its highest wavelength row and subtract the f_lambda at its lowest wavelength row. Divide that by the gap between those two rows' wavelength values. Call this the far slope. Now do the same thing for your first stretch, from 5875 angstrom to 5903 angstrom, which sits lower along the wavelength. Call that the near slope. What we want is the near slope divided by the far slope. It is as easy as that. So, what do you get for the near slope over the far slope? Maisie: -1.1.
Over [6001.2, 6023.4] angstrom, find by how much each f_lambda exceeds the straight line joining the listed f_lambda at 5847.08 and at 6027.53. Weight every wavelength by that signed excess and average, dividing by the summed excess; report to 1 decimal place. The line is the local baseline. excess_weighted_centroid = 6009.0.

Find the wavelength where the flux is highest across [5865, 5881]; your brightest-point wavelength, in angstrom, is 5865.96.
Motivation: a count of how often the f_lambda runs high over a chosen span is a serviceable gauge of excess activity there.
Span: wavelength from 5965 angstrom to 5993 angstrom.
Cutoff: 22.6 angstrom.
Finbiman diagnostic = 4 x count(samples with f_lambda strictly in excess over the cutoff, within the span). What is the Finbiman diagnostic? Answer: 20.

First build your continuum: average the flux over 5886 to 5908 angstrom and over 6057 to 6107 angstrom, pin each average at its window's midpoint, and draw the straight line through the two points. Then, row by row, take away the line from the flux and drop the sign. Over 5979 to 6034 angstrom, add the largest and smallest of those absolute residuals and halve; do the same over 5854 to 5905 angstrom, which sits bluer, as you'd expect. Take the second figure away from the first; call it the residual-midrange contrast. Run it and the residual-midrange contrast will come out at -1.2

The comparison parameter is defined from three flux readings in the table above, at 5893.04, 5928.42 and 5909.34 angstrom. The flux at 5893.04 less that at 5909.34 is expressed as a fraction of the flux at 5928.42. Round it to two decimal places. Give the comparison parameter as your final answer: -0.23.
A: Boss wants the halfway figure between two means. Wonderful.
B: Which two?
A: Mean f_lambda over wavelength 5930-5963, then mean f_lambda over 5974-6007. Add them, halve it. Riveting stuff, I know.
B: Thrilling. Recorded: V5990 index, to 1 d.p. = 22.6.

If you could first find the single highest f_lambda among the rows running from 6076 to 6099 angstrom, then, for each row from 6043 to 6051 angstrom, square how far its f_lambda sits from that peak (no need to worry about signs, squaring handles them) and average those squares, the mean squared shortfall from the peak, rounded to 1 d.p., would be 0.4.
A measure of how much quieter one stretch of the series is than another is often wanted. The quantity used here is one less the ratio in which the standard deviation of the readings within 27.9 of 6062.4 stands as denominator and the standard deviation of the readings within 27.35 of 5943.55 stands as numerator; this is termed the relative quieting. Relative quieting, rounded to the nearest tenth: -4.0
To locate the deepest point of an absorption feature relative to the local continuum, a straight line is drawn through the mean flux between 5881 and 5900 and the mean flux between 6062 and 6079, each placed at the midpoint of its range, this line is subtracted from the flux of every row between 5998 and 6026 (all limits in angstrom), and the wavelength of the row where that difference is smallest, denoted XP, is 6013.66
